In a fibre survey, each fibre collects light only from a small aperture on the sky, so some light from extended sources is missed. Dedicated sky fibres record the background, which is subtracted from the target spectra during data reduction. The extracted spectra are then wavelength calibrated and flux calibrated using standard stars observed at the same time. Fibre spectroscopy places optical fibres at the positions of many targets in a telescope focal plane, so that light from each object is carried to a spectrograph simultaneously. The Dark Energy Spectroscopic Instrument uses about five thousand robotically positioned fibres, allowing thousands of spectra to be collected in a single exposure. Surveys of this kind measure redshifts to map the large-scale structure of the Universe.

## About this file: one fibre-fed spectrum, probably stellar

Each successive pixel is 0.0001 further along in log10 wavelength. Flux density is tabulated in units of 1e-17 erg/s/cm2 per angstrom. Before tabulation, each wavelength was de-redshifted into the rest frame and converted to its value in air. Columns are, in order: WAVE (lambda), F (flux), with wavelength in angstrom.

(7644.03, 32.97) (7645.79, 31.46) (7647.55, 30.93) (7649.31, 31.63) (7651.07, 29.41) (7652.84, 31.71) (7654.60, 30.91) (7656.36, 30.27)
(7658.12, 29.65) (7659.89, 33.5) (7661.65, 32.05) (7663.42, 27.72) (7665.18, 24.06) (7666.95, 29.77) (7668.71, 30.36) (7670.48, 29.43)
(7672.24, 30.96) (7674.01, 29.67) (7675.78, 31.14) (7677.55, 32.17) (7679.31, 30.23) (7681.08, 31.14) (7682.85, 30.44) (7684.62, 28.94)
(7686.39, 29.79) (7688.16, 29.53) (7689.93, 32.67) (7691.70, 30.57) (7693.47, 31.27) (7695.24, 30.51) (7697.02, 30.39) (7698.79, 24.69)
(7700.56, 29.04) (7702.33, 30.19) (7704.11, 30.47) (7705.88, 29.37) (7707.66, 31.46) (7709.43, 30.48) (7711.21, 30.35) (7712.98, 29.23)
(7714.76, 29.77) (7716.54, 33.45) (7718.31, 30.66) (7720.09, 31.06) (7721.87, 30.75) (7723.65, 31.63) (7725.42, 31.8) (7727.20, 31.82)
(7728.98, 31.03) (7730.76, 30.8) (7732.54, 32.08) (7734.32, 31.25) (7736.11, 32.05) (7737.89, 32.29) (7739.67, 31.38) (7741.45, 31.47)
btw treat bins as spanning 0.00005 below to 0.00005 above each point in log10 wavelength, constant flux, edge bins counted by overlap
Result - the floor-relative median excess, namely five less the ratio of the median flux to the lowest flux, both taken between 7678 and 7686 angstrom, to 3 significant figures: 3.95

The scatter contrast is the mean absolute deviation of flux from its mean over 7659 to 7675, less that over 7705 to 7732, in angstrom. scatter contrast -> 1.0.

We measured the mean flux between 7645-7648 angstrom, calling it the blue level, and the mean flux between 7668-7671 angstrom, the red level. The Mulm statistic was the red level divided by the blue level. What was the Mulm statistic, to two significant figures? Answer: 0.96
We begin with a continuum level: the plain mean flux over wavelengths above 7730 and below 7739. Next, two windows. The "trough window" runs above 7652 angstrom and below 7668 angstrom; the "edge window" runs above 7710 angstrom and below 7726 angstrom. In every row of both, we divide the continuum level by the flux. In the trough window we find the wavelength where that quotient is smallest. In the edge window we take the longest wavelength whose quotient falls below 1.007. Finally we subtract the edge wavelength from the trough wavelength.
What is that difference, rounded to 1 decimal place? -65.5 angstrom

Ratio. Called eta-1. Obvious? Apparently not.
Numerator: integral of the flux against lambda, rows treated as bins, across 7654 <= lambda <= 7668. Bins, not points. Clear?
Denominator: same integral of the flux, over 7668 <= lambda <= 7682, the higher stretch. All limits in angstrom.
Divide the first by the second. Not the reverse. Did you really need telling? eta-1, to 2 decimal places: 0.97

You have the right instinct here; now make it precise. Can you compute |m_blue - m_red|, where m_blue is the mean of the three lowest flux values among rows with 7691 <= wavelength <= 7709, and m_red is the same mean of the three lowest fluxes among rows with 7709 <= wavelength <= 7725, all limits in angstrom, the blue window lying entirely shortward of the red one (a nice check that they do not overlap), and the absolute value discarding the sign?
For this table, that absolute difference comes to 2.1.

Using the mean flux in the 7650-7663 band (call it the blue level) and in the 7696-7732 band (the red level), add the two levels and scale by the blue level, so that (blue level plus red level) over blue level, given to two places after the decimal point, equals 1.98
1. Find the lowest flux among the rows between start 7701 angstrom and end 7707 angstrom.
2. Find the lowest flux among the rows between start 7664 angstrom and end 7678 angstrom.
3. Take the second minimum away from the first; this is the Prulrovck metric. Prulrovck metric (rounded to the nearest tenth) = 5.3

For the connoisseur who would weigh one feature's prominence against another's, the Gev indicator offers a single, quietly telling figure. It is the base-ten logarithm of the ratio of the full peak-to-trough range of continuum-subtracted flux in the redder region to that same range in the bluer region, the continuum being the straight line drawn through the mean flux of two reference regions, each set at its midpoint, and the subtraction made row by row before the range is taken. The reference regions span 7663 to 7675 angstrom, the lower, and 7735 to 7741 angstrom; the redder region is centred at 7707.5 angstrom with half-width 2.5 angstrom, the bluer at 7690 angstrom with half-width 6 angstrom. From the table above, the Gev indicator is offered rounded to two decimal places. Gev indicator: -0.24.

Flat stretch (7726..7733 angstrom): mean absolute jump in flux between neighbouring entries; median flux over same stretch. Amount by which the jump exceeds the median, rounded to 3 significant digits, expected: -30.7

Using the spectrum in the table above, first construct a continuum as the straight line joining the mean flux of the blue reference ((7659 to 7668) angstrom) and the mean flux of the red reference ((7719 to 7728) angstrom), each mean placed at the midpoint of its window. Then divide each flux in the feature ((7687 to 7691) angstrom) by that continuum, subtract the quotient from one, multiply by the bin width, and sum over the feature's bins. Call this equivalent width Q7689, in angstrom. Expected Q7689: -0.10 angstrom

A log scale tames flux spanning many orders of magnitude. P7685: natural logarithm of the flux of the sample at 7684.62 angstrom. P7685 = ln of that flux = 3.37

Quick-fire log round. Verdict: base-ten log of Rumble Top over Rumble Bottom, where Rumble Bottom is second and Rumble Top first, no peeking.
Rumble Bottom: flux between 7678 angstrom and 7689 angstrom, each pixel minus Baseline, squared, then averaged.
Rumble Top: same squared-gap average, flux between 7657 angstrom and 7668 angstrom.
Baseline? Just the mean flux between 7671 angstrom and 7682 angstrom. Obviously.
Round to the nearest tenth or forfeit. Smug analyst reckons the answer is 1.0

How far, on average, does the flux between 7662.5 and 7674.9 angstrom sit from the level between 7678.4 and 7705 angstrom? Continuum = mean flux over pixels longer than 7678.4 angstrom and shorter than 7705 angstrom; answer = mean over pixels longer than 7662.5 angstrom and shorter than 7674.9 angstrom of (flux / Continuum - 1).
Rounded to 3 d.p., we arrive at -0.038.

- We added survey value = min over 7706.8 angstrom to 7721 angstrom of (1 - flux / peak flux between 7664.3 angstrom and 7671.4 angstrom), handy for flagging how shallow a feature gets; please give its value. -0.10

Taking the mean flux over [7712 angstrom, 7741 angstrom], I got 31.3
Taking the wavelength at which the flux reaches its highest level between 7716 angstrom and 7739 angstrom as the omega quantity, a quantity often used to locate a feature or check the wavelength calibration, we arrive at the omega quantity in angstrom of 7716.54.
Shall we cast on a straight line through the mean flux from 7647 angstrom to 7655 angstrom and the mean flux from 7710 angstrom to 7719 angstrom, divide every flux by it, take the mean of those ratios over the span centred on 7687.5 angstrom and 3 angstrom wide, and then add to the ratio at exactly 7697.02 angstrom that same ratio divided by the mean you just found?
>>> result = 2.01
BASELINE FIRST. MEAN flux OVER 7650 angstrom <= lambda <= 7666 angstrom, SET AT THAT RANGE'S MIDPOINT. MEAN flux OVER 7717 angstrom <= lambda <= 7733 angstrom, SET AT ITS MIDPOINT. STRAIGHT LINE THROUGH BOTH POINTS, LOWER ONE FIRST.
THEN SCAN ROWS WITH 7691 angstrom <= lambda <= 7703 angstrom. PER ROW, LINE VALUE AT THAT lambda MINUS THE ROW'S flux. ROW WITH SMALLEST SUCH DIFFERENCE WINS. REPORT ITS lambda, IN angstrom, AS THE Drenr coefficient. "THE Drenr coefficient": 7693.47 angstrom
